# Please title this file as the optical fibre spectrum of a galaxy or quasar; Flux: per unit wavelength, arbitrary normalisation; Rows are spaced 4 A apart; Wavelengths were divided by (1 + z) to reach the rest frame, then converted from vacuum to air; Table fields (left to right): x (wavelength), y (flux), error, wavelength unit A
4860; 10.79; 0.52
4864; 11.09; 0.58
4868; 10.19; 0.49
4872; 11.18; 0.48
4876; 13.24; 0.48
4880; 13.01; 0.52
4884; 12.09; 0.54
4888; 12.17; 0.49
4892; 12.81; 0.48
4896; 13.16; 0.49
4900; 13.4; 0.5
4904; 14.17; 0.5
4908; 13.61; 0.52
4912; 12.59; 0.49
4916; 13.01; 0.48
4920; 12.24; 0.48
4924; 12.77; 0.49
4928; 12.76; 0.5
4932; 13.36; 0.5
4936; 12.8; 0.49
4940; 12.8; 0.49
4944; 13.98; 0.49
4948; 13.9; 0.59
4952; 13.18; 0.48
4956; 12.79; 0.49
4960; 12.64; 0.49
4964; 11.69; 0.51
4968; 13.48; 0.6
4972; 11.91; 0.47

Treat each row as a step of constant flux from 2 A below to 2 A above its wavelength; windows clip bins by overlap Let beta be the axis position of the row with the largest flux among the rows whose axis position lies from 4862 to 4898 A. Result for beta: 4876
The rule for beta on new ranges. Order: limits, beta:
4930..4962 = 4944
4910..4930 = 4916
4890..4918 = 4904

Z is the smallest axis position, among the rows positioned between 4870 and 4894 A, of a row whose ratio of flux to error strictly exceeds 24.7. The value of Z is 4876 A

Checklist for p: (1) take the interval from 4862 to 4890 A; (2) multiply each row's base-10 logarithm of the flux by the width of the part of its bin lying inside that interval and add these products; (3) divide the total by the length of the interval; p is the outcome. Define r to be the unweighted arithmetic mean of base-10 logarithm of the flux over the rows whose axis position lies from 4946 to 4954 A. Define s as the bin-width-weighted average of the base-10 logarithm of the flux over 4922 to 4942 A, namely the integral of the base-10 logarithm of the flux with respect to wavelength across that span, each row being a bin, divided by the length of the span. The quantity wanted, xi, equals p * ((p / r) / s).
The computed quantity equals 0.915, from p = 1.07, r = 1.13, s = 1.11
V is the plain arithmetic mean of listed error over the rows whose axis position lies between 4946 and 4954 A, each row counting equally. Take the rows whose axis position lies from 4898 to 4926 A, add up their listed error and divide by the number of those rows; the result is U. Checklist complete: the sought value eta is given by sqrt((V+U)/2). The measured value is 0.717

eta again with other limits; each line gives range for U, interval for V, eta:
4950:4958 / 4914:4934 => 0.698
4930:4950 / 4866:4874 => 0.706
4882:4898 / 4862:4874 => 0.713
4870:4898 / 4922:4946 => 0.704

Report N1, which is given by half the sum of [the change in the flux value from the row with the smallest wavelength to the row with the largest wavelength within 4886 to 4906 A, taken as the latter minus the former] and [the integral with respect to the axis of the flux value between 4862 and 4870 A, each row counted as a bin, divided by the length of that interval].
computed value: 6.32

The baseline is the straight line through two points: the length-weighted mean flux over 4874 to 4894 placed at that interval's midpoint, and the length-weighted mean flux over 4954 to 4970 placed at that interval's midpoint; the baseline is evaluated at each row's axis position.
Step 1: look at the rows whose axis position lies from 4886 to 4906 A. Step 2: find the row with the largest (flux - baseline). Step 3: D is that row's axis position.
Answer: 4904 A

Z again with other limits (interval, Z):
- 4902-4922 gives 4904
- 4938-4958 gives 4940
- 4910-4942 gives 4912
